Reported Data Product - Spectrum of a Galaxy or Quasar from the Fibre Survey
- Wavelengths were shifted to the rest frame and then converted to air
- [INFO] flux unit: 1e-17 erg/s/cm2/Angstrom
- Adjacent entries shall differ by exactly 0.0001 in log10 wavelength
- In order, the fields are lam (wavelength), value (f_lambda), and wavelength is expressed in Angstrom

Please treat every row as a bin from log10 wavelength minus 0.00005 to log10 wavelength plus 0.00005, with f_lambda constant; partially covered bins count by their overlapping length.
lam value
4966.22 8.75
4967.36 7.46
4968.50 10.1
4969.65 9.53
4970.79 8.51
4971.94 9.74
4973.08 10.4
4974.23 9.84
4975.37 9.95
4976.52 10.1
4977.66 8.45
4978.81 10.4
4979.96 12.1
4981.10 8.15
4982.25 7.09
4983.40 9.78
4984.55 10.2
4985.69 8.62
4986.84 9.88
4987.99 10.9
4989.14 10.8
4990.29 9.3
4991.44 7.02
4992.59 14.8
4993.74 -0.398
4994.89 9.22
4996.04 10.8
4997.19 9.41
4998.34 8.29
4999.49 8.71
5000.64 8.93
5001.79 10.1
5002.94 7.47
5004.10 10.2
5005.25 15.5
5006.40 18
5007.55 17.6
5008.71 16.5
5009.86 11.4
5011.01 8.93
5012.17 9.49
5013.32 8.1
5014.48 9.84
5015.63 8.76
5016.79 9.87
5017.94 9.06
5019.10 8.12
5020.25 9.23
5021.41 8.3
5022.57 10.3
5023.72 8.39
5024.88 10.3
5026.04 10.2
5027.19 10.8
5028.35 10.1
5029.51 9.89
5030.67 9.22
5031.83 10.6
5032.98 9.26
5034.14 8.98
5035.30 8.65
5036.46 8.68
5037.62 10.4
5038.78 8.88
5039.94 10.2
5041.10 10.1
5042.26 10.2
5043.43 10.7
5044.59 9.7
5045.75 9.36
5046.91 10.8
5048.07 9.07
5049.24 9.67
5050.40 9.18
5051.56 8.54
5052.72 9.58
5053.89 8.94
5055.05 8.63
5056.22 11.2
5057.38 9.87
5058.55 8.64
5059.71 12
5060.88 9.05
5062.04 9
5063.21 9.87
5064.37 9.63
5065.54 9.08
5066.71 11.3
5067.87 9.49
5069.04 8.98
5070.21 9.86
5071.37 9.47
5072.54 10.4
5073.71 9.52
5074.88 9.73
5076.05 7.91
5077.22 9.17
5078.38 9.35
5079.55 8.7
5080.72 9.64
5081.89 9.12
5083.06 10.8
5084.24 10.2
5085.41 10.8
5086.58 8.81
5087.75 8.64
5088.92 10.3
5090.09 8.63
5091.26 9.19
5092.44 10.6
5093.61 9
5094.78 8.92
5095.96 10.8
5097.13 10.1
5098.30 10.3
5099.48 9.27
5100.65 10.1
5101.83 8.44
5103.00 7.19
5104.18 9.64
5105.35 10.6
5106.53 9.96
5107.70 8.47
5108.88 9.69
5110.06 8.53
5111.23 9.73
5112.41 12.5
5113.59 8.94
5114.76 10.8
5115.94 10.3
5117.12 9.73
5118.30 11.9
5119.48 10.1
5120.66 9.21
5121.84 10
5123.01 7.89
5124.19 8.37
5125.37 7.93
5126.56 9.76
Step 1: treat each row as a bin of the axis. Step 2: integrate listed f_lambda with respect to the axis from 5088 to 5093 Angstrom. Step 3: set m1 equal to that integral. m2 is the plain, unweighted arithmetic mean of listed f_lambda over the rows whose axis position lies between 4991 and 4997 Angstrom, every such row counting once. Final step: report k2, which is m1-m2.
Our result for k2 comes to 40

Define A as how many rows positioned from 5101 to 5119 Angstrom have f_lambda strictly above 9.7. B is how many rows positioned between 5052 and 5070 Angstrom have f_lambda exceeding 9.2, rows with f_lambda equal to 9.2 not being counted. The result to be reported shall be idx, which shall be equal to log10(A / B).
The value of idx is 0.000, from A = 8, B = 8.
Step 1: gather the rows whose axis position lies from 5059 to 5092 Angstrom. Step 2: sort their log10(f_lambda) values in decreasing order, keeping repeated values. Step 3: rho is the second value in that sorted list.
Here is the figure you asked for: 1.05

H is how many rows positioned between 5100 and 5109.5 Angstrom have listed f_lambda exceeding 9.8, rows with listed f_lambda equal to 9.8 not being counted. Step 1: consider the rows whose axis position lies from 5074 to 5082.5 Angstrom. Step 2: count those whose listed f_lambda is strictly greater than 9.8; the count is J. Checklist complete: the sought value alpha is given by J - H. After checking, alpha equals -3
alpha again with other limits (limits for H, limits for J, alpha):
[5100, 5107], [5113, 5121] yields 1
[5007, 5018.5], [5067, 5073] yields -3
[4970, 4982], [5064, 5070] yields -5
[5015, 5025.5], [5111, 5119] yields 1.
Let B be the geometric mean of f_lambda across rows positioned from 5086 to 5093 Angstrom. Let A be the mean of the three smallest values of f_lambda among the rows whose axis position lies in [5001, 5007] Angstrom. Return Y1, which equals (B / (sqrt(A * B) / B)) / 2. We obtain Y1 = 4.7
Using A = 9.3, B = 9.3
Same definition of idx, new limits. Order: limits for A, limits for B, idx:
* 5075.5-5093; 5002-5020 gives -0.255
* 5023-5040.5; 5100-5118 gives -0.097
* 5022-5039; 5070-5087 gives -0.097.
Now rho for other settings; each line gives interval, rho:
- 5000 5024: 1.25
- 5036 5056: 1.03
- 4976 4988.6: 1.04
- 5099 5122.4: 1.08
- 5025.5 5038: 1.03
